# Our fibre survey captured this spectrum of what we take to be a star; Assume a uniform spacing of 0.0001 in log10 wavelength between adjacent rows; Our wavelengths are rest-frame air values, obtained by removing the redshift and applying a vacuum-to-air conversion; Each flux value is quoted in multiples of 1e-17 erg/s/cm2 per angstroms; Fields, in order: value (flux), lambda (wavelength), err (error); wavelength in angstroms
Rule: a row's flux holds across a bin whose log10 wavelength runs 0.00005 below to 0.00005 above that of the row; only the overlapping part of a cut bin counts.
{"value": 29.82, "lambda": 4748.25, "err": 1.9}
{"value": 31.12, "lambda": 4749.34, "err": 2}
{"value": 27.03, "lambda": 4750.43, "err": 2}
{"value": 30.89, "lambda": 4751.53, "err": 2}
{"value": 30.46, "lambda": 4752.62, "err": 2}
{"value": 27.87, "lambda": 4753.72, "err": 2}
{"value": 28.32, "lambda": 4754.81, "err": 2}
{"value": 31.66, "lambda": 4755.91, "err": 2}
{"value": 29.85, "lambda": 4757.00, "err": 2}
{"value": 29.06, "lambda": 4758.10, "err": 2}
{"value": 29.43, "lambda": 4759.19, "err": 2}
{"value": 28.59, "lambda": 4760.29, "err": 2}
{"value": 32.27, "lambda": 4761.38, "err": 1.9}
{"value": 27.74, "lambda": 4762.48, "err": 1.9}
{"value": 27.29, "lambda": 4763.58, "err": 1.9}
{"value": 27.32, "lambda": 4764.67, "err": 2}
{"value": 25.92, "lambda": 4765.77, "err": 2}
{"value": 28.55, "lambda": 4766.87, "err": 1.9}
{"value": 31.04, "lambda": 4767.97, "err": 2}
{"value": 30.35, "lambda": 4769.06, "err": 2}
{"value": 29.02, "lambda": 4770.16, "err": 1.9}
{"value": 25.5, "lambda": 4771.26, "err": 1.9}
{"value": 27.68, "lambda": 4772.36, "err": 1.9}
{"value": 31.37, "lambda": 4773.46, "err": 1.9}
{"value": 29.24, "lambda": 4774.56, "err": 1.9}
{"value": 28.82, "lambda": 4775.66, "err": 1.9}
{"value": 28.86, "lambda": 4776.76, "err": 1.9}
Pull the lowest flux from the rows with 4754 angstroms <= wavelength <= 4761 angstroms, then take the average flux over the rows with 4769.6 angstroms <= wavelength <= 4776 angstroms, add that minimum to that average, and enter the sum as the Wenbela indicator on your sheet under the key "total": 56.9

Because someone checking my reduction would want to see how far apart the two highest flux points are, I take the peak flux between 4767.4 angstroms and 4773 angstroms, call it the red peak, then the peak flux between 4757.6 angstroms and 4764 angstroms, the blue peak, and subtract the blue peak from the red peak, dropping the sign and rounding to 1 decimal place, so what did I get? 1.2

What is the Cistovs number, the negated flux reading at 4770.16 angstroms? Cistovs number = -29.0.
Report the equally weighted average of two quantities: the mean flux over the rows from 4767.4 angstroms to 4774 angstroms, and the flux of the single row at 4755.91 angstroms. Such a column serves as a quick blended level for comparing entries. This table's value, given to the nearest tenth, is 30.4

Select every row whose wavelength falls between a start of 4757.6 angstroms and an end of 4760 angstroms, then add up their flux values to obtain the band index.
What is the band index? 58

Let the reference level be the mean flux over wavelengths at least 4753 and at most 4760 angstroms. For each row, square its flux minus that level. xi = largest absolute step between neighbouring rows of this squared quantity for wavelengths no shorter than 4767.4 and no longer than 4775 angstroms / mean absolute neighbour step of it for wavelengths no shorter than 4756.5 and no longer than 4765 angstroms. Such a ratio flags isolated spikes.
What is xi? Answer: 6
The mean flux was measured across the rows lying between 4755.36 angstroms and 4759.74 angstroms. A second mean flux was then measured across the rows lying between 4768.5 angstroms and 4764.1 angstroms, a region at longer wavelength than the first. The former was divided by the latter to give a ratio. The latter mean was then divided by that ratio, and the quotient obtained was 26.5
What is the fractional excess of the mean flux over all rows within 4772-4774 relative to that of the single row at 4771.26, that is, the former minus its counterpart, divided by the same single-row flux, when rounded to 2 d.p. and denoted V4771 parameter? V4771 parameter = 0.16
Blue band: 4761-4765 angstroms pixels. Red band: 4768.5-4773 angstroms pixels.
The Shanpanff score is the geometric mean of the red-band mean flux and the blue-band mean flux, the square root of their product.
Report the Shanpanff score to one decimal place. 28.4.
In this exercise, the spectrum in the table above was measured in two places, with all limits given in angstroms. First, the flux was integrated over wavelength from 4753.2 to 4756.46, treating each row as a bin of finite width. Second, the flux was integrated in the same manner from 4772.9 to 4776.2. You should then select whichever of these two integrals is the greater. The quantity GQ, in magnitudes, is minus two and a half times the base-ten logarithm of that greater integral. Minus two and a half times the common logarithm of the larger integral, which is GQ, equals -4.98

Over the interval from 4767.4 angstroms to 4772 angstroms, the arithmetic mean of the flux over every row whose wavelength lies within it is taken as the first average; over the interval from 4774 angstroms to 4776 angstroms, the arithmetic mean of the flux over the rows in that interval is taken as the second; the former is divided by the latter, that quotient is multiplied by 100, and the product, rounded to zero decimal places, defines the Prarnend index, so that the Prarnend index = 100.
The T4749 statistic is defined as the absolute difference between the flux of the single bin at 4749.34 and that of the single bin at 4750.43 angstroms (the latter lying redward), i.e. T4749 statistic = 4.1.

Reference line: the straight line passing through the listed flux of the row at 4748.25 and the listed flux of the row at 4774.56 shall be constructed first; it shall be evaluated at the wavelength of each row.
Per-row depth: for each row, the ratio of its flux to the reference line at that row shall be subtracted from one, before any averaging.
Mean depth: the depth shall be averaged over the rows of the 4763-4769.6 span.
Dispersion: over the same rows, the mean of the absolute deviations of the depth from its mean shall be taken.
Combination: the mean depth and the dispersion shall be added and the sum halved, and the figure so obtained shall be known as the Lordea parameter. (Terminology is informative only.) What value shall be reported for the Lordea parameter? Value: 0.044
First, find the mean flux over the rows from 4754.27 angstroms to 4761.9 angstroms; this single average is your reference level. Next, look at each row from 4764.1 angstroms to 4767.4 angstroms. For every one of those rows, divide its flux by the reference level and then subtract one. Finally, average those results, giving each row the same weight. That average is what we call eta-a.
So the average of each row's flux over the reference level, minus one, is -0.088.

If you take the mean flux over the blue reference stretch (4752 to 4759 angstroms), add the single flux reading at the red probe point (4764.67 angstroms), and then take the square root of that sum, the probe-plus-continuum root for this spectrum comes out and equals 7.54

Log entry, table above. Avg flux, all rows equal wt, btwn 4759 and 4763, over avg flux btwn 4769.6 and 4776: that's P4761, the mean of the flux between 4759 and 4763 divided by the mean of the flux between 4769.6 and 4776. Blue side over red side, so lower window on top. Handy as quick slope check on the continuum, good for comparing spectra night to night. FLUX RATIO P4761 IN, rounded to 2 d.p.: 1.03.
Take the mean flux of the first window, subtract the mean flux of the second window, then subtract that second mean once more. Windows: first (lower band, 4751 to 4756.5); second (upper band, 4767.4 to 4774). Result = -28.5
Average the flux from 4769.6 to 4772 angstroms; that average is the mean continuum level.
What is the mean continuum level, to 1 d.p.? 27.3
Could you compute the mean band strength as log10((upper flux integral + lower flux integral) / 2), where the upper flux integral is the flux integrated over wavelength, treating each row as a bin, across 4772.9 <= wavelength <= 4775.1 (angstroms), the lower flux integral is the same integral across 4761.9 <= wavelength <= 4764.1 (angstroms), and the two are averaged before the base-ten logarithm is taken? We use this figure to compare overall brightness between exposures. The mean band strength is 1.80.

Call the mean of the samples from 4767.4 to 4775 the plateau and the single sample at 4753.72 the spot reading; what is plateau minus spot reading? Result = 1.3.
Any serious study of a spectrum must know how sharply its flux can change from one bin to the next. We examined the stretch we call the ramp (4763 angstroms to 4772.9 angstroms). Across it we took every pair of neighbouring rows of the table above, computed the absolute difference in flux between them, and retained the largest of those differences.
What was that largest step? 3.5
